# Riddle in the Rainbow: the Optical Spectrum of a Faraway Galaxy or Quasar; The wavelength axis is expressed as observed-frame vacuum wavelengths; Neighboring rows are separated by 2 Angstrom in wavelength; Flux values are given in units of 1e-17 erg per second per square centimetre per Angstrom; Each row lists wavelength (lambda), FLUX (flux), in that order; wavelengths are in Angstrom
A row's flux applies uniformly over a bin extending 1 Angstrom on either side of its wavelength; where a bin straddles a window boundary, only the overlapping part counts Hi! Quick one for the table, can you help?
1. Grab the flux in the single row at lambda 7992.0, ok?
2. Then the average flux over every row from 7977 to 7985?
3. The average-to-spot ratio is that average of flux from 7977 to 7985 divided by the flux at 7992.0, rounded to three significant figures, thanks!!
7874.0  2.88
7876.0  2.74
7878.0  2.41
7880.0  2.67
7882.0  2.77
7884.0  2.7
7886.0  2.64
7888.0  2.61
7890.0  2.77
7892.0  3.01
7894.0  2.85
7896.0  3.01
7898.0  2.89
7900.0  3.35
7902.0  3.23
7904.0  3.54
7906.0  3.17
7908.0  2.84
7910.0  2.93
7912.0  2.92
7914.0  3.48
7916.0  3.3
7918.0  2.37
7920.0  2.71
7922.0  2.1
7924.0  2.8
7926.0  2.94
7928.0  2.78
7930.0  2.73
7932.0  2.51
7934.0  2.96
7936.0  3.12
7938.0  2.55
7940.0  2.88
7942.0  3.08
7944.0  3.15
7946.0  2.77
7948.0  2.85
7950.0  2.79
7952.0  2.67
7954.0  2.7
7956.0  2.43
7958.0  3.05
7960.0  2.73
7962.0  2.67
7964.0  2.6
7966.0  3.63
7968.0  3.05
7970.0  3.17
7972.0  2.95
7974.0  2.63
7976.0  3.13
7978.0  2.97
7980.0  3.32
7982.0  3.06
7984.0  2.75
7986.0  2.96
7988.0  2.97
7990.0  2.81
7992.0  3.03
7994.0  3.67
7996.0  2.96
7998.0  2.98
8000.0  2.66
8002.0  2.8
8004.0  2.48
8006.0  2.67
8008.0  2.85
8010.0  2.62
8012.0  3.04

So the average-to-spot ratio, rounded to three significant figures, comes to 0.998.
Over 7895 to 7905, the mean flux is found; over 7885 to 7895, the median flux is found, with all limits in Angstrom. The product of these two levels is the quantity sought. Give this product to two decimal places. 8.88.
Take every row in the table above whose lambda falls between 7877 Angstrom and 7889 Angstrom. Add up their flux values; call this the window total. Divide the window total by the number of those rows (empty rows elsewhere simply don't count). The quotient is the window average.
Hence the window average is 2.63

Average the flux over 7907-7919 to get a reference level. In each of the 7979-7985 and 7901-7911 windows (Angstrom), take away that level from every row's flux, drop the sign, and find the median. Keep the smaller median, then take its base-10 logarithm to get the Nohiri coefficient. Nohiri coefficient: -0.71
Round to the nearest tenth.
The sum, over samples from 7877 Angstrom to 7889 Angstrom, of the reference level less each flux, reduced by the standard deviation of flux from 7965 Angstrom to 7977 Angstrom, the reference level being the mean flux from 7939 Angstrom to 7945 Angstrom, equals 2.1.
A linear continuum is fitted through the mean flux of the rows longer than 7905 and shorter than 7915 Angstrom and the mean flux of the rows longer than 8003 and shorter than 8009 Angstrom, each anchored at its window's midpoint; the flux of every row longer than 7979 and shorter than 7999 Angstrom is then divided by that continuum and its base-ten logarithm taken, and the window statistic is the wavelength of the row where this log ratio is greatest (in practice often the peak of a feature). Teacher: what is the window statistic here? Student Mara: 7994.0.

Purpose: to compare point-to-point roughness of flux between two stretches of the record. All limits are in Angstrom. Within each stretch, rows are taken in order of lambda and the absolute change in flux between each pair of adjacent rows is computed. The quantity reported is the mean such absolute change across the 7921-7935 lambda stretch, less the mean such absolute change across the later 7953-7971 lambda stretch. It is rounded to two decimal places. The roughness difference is -0.10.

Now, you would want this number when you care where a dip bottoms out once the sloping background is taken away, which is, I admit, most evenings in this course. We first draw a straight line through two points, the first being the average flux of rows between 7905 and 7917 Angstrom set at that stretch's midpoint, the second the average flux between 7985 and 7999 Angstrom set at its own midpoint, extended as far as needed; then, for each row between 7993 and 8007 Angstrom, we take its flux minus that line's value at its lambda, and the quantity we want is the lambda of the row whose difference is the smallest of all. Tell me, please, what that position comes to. 8004.0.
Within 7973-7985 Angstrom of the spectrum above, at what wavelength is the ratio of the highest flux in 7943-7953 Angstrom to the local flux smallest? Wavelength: 7980.0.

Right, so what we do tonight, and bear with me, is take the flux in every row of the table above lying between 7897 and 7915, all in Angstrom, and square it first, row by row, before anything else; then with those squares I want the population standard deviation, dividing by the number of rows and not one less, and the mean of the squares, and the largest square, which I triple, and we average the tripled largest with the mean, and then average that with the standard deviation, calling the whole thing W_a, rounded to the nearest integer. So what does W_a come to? 13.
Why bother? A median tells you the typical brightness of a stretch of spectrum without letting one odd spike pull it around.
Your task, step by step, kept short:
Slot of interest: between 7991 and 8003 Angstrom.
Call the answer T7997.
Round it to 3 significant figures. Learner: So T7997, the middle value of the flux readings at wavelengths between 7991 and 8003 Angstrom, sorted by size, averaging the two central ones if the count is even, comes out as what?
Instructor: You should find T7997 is 2.97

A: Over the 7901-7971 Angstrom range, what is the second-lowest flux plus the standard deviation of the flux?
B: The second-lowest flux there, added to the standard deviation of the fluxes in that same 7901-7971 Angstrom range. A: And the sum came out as 2.7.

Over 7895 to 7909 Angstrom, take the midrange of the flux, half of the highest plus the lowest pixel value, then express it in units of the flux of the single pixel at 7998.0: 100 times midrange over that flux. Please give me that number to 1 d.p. 107.0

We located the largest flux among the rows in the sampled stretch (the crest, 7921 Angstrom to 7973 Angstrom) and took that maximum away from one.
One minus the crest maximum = -2.63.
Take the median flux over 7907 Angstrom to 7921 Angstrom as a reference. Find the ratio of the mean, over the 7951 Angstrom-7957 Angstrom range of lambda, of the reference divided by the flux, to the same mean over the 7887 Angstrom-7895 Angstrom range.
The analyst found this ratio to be 1.08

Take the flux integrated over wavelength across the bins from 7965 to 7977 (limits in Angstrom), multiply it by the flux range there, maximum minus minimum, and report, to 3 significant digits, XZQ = 37.1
